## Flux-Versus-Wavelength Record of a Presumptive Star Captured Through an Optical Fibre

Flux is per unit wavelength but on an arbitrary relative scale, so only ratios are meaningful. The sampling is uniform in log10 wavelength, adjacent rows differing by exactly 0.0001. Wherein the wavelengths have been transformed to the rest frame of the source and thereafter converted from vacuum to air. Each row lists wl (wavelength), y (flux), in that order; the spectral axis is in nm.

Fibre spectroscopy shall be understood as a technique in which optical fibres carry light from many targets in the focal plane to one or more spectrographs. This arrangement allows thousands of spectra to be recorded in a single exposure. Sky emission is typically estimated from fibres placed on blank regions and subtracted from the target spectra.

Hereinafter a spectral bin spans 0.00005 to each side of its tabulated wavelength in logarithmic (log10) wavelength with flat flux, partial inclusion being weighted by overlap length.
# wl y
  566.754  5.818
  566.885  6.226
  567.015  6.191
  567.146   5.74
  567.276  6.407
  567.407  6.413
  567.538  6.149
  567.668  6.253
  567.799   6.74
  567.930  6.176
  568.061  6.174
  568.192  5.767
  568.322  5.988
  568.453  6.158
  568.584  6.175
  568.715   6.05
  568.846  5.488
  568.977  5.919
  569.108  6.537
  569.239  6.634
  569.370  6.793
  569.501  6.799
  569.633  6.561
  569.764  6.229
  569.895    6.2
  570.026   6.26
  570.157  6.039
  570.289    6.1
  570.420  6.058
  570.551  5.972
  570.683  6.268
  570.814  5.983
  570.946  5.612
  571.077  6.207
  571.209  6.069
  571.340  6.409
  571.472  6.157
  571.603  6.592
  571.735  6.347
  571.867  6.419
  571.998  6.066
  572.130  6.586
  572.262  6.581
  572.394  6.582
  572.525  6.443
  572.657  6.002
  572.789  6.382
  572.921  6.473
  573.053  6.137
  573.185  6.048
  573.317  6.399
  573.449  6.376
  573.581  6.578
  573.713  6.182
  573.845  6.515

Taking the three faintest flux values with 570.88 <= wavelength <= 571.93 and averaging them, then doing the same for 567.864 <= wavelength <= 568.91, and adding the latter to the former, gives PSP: 11.7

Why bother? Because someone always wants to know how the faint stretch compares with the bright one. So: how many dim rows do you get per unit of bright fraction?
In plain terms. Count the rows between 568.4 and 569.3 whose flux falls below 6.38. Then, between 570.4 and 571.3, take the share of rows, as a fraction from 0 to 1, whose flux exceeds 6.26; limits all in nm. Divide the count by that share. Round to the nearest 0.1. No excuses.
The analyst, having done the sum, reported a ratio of 35.0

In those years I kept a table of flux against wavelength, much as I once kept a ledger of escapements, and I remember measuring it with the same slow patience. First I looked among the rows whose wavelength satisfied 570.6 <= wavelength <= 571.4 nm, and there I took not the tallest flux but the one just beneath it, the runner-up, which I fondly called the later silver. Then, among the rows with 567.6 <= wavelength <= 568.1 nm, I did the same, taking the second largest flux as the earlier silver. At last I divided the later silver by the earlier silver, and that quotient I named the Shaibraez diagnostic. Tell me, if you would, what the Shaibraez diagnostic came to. 1.00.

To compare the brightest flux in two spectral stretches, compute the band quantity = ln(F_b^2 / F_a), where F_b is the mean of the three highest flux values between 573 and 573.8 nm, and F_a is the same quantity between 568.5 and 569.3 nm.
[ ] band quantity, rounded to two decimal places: 1.86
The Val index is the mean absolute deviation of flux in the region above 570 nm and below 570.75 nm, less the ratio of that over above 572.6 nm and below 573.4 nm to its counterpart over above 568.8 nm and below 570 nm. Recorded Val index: -0.4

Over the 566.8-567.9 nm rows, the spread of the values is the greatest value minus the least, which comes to 1.0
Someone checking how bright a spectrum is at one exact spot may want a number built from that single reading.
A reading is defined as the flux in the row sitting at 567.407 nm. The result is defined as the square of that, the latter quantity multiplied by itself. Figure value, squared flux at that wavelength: 41.1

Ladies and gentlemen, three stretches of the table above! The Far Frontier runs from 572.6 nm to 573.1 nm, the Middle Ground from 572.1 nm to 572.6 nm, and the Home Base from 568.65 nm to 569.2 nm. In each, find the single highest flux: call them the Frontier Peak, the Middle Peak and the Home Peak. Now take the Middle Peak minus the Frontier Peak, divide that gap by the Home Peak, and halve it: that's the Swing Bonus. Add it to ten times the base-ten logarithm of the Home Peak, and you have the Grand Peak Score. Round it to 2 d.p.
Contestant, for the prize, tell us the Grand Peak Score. 8.16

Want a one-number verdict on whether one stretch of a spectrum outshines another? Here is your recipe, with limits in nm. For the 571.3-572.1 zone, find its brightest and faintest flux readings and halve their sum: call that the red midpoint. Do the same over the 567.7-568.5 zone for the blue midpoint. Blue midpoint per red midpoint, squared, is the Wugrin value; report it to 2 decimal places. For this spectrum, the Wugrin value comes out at 0.98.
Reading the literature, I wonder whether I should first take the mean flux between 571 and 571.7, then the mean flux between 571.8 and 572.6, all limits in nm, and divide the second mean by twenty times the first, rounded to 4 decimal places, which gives 0.0513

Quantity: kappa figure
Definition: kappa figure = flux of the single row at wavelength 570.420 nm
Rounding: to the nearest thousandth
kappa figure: 6.058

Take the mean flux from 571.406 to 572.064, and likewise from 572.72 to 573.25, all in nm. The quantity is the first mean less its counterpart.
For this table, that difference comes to 0.06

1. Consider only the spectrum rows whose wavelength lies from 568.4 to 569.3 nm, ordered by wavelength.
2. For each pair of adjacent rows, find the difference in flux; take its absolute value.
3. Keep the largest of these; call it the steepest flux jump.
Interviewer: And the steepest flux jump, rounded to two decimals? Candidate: 0.62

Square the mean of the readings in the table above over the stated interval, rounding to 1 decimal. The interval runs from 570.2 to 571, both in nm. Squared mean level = 36.0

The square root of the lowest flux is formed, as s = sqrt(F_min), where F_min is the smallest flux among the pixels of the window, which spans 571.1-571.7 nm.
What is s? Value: 2.46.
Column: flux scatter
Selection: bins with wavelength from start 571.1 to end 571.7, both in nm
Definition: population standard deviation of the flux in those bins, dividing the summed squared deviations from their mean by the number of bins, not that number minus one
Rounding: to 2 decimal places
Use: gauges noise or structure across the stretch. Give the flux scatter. 0.21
